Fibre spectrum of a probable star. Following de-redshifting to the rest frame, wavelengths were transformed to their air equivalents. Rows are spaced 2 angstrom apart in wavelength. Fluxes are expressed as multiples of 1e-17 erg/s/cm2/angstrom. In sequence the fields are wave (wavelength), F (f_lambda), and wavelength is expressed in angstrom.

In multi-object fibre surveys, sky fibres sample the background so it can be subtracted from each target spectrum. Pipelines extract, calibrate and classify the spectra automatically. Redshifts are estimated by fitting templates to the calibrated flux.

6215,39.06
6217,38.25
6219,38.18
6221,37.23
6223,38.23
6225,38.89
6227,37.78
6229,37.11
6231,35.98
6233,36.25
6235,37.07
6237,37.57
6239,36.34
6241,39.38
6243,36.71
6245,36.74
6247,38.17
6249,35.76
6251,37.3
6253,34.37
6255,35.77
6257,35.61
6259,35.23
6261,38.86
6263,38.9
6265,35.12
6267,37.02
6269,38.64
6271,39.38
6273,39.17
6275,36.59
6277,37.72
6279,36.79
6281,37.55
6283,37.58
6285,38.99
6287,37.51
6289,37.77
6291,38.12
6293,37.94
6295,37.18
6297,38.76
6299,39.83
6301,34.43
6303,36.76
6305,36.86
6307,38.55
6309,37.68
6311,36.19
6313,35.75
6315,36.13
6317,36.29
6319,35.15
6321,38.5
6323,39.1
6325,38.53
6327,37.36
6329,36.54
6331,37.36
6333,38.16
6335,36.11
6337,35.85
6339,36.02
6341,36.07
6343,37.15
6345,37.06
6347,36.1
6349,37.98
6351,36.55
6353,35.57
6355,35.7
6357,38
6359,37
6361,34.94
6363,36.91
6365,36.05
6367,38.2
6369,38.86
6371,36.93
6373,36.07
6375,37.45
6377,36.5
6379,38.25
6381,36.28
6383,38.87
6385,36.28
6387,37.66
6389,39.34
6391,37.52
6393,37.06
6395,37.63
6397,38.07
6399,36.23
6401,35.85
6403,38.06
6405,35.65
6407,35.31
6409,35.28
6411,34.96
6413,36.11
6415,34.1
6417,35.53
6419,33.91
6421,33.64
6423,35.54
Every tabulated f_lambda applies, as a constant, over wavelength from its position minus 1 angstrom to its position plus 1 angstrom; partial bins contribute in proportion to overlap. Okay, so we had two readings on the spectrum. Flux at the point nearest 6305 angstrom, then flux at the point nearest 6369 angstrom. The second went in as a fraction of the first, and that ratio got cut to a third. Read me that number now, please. 0.351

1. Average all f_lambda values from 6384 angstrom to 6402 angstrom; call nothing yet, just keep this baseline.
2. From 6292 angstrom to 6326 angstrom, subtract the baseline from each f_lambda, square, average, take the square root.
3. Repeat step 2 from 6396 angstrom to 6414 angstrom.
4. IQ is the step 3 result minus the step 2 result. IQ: 0.10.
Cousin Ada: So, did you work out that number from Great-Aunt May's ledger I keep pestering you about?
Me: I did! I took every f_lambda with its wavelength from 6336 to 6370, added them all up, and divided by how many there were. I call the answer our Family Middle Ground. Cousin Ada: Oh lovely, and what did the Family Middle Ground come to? 36.7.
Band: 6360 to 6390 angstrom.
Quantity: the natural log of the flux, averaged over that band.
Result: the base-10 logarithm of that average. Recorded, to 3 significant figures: 0.558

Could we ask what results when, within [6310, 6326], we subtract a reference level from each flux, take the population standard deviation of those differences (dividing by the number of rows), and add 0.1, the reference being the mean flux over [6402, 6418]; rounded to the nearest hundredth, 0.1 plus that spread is 1.51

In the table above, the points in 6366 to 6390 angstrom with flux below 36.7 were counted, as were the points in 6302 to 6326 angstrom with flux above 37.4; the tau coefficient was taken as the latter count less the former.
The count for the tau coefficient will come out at 1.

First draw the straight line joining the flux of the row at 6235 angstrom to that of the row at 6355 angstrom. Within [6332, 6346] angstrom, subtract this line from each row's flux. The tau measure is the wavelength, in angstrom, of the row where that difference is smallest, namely 6337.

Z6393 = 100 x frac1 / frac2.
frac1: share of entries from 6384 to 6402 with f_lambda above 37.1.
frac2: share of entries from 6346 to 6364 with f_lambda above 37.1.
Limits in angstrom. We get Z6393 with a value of 250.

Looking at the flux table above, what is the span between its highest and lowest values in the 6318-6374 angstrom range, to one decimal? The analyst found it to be 4.2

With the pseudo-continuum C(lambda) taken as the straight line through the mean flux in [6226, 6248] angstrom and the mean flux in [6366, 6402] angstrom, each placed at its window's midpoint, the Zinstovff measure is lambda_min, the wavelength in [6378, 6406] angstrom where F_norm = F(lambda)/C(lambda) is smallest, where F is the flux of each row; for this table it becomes 6405 angstrom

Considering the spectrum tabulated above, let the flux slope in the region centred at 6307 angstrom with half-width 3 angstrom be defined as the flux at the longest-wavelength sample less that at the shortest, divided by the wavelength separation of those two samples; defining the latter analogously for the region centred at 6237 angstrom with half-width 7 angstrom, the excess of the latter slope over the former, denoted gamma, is -0.14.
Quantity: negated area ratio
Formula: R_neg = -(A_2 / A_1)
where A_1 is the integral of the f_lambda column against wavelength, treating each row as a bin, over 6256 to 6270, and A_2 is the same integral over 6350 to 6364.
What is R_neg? -0.98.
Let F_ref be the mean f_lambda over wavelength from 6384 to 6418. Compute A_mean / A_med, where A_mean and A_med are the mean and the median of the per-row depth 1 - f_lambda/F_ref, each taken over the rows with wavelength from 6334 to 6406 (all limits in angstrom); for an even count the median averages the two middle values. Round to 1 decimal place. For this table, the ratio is 1.0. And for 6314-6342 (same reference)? -4.6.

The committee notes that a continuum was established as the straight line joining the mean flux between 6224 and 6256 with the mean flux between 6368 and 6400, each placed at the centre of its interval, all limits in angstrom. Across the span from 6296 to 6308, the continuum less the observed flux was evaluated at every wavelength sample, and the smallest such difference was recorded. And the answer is -2.7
